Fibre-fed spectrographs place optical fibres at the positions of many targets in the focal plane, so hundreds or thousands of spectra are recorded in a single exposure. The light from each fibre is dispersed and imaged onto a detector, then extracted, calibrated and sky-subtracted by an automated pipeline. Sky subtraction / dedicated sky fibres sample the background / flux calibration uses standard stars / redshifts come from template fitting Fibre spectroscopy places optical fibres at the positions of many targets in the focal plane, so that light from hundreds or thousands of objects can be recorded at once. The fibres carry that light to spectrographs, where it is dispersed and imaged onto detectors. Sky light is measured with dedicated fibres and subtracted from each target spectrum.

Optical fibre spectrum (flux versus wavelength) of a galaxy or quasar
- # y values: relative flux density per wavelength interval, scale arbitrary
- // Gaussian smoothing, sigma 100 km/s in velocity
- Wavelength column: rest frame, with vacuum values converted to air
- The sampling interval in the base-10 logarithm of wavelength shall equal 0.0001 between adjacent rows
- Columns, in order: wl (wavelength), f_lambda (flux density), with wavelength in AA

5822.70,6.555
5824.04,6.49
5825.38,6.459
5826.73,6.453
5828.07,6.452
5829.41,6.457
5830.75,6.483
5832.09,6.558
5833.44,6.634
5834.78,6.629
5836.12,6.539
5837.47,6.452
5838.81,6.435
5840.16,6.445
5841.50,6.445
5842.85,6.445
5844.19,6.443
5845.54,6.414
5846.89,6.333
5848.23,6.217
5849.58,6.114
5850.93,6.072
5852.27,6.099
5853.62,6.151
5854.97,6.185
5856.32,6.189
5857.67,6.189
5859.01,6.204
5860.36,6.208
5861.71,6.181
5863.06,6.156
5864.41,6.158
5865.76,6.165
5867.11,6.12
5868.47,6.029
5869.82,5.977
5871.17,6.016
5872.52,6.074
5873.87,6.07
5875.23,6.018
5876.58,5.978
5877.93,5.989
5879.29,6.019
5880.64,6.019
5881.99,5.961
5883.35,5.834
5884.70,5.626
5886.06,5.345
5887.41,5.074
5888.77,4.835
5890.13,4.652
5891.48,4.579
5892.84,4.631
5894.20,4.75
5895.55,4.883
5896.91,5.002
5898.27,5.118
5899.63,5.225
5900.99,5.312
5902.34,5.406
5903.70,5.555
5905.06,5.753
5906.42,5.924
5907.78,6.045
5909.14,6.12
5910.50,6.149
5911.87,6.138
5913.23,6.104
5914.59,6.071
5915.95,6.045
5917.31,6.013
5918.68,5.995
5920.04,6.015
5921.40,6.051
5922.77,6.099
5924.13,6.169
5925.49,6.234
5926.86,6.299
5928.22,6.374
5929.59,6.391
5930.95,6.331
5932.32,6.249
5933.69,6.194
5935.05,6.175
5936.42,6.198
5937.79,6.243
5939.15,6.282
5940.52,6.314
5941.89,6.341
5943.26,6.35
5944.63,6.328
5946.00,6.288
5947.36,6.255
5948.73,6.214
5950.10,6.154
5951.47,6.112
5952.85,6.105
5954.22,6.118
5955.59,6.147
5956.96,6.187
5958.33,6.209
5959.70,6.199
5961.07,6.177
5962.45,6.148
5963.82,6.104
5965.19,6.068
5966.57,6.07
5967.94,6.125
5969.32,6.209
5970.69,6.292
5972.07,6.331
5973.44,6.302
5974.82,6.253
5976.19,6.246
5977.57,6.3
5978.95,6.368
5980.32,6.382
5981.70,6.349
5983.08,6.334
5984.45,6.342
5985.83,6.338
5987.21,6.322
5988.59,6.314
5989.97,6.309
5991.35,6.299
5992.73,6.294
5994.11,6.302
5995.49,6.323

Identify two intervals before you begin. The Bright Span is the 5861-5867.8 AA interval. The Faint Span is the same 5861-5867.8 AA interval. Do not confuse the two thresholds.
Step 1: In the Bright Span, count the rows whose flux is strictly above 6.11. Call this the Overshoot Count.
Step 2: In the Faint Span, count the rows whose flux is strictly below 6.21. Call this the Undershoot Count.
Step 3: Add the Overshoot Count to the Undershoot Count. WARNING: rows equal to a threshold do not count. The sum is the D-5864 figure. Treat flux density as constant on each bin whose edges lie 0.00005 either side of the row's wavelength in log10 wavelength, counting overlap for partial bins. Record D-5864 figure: 10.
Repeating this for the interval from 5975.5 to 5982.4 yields 5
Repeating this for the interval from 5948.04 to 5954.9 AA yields 8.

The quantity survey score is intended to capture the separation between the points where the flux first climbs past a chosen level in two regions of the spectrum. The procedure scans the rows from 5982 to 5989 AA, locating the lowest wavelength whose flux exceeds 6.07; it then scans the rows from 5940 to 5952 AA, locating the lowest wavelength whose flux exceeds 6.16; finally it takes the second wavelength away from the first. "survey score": 42.6 AA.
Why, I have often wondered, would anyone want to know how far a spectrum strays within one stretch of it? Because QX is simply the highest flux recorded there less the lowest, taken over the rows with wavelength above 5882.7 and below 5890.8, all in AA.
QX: 1.18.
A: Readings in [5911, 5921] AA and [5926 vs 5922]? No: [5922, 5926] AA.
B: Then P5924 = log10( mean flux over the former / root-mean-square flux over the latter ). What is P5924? -0.008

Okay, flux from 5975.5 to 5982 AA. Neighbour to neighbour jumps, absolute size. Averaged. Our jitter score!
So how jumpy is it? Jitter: 0.042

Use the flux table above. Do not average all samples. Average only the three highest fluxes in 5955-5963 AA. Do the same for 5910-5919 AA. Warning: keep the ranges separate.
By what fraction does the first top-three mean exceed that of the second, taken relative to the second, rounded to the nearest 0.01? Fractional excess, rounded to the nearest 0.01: 0.01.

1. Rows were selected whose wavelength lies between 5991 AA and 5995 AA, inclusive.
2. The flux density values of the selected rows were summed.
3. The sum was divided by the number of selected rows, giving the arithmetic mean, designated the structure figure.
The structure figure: 6.30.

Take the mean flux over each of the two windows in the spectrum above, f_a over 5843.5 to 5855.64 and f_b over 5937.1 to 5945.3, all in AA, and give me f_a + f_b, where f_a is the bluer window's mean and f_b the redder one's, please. 12.5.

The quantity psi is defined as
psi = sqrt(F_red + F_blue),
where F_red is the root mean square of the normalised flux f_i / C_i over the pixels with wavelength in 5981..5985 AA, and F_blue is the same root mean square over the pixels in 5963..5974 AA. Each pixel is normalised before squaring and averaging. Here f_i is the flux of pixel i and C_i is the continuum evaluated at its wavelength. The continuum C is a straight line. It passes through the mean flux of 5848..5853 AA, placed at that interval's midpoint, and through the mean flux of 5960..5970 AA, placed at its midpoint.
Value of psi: 1.43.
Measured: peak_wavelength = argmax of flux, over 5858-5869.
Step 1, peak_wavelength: 5860.36 AA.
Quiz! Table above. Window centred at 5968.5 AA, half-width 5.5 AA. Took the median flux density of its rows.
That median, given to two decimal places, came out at 6.17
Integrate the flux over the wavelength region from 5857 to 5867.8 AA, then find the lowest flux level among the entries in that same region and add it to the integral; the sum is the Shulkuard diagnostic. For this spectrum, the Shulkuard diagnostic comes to 73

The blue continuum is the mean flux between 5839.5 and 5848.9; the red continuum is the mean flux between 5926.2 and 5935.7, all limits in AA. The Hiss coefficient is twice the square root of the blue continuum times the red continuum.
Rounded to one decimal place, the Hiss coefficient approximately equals 12.7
